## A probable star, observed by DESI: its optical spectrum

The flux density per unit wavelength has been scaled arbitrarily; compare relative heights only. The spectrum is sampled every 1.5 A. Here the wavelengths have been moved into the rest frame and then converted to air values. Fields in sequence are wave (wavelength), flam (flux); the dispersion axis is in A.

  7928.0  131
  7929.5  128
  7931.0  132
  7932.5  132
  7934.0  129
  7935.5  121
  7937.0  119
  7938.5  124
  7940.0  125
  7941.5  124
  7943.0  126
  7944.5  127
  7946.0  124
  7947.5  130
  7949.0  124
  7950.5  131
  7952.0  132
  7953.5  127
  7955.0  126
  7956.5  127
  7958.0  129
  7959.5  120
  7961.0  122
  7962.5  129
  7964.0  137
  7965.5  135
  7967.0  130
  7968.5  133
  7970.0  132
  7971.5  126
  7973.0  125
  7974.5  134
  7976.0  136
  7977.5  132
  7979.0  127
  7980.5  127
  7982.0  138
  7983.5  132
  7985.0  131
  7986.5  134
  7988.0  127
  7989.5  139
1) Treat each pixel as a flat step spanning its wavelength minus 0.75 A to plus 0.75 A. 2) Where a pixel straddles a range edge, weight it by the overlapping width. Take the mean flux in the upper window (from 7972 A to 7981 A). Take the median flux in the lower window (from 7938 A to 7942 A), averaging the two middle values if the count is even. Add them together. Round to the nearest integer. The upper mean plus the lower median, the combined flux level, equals 254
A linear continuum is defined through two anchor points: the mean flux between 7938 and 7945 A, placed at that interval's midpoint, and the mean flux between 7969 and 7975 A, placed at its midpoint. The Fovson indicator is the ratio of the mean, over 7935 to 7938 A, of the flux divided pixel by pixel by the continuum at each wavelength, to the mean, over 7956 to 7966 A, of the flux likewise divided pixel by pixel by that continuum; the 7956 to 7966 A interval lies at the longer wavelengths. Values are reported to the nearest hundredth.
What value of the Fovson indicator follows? 0.96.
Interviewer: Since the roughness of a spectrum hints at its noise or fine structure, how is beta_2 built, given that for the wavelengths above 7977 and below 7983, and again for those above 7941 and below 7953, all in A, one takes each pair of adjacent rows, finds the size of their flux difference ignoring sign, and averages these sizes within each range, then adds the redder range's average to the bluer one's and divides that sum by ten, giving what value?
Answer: 0.90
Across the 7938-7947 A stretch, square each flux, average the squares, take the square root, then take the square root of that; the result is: 11.2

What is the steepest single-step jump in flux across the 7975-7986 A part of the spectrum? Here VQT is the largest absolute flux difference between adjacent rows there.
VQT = 11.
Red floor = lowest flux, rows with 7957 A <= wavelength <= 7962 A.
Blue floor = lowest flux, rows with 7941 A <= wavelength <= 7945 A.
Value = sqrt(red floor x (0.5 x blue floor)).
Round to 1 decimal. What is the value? 86.3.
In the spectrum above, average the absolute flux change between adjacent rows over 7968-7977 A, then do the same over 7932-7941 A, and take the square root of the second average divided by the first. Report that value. 1.00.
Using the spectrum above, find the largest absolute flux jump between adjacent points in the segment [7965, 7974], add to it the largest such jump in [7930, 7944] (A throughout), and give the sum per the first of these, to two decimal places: 2.33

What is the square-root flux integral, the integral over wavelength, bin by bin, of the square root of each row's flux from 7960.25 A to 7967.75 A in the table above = 86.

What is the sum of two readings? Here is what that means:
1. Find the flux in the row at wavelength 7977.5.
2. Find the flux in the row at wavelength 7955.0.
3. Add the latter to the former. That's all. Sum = 258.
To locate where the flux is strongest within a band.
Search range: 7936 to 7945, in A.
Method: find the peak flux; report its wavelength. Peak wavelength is 7944.5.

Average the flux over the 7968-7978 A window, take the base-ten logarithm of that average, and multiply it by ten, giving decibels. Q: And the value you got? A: 21.2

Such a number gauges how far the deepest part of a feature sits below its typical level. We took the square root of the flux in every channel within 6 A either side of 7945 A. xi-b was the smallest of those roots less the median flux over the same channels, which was -114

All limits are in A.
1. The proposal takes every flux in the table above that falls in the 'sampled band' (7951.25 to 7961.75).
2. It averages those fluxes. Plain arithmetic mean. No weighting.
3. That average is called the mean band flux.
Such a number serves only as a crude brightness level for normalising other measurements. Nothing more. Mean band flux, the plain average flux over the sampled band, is 126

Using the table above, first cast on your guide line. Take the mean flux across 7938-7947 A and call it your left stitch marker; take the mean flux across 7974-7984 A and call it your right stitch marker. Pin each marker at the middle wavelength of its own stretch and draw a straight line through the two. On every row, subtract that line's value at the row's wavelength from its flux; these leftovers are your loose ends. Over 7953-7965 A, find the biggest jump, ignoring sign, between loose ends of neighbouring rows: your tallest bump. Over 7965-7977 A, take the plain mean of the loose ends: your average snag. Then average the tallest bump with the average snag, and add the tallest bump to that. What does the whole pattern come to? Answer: 14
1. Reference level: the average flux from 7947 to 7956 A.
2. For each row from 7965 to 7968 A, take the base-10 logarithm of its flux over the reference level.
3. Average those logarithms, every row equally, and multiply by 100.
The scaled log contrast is 1.4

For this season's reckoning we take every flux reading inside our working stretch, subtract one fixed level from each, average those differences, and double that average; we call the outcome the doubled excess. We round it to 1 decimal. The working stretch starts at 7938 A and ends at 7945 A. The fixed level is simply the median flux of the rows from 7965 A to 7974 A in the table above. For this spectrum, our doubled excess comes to -11.6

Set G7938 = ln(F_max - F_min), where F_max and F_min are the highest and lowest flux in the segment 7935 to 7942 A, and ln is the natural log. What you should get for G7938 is 1.79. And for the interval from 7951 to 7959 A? 1.79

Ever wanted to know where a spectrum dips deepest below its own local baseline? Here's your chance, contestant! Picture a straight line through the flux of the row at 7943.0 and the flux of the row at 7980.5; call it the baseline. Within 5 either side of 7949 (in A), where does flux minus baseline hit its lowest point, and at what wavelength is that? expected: 7949.0 A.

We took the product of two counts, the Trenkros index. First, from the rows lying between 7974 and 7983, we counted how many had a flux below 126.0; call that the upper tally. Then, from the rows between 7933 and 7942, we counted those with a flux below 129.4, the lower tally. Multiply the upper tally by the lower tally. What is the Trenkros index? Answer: 0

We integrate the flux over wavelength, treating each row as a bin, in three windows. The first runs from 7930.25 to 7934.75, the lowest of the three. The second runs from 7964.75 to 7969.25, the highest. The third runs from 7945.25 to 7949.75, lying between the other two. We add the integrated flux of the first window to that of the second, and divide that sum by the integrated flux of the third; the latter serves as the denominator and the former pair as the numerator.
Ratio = 2.093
